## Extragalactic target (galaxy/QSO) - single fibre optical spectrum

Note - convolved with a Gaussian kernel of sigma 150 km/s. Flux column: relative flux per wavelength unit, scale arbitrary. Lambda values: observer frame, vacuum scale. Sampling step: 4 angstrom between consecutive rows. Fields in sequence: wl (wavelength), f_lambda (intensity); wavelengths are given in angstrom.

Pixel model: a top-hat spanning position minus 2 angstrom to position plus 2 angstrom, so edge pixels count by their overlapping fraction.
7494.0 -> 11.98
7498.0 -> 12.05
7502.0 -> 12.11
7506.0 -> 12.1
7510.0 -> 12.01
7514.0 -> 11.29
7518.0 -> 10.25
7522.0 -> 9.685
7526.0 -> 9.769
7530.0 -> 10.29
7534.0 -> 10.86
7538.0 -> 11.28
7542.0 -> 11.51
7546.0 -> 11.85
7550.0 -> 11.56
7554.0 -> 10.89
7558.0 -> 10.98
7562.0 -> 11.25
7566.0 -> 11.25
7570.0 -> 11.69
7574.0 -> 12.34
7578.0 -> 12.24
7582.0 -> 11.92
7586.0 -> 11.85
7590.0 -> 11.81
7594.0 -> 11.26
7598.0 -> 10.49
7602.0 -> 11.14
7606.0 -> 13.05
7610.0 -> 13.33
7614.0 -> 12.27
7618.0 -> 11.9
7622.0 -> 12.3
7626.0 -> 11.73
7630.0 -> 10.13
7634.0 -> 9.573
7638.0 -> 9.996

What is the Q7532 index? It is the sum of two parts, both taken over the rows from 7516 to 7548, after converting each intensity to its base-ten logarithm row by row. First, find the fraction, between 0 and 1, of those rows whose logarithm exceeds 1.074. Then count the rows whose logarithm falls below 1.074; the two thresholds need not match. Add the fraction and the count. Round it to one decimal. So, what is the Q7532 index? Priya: 8.0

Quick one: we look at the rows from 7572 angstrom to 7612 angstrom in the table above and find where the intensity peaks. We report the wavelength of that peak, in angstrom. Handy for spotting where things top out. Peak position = 7610.0 angstrom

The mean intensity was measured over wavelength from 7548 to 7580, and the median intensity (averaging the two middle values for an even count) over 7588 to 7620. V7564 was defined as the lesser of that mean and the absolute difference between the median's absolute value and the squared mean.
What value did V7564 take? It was 11.5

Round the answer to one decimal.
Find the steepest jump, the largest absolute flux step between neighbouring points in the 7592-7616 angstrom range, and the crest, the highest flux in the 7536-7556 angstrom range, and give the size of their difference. 9.9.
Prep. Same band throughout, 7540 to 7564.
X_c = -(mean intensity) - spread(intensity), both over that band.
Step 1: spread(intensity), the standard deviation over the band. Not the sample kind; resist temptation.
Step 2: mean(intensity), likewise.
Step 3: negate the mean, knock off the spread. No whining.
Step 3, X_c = -11.7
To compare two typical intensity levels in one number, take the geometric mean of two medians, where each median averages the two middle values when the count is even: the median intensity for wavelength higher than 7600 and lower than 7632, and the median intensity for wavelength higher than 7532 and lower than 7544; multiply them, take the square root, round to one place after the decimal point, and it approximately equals 11.7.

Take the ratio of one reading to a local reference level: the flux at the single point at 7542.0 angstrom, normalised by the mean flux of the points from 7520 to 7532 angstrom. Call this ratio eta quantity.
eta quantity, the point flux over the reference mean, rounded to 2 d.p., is 1.16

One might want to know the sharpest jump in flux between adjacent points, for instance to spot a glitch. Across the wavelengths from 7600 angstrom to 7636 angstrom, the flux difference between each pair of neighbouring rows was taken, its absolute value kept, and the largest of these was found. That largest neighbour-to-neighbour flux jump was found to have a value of 1.91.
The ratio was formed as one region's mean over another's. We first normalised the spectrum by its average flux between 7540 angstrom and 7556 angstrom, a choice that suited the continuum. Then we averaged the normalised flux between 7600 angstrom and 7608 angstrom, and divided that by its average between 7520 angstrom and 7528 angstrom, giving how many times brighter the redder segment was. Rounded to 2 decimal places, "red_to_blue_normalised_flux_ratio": 1.24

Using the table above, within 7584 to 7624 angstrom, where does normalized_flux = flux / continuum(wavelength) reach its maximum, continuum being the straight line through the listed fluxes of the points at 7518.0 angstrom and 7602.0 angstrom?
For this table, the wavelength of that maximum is 7610.0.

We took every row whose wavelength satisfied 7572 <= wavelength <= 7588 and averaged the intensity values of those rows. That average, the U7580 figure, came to 12.1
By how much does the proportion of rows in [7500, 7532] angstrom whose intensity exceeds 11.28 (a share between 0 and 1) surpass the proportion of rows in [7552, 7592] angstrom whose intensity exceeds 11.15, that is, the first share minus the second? -0.30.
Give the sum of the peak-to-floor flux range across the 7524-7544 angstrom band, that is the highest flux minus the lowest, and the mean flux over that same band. 12.5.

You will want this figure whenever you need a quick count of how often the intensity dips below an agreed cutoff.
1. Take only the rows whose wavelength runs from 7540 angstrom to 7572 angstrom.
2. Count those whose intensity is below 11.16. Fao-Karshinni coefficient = 2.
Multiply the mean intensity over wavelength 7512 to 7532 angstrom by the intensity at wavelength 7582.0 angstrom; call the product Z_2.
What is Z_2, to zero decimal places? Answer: 122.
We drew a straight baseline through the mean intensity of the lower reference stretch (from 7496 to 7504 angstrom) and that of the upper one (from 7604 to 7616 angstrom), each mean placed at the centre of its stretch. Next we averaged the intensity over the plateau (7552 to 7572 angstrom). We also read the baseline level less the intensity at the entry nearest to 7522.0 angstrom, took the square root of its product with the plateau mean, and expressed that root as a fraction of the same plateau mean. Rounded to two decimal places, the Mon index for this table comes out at 0.48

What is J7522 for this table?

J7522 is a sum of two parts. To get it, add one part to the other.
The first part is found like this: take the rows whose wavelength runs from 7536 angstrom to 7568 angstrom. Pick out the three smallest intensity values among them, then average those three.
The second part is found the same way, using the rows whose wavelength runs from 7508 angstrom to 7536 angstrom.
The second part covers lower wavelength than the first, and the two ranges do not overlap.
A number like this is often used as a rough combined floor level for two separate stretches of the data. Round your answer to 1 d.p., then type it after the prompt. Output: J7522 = 20.9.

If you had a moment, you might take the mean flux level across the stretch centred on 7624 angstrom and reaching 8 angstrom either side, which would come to 11.5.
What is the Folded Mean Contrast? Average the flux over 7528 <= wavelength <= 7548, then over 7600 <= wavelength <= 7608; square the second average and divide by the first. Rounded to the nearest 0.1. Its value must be 13.1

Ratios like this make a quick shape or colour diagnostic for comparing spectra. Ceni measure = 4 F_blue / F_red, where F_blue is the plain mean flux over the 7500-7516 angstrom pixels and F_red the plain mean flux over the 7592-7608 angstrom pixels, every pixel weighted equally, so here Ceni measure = 4.1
